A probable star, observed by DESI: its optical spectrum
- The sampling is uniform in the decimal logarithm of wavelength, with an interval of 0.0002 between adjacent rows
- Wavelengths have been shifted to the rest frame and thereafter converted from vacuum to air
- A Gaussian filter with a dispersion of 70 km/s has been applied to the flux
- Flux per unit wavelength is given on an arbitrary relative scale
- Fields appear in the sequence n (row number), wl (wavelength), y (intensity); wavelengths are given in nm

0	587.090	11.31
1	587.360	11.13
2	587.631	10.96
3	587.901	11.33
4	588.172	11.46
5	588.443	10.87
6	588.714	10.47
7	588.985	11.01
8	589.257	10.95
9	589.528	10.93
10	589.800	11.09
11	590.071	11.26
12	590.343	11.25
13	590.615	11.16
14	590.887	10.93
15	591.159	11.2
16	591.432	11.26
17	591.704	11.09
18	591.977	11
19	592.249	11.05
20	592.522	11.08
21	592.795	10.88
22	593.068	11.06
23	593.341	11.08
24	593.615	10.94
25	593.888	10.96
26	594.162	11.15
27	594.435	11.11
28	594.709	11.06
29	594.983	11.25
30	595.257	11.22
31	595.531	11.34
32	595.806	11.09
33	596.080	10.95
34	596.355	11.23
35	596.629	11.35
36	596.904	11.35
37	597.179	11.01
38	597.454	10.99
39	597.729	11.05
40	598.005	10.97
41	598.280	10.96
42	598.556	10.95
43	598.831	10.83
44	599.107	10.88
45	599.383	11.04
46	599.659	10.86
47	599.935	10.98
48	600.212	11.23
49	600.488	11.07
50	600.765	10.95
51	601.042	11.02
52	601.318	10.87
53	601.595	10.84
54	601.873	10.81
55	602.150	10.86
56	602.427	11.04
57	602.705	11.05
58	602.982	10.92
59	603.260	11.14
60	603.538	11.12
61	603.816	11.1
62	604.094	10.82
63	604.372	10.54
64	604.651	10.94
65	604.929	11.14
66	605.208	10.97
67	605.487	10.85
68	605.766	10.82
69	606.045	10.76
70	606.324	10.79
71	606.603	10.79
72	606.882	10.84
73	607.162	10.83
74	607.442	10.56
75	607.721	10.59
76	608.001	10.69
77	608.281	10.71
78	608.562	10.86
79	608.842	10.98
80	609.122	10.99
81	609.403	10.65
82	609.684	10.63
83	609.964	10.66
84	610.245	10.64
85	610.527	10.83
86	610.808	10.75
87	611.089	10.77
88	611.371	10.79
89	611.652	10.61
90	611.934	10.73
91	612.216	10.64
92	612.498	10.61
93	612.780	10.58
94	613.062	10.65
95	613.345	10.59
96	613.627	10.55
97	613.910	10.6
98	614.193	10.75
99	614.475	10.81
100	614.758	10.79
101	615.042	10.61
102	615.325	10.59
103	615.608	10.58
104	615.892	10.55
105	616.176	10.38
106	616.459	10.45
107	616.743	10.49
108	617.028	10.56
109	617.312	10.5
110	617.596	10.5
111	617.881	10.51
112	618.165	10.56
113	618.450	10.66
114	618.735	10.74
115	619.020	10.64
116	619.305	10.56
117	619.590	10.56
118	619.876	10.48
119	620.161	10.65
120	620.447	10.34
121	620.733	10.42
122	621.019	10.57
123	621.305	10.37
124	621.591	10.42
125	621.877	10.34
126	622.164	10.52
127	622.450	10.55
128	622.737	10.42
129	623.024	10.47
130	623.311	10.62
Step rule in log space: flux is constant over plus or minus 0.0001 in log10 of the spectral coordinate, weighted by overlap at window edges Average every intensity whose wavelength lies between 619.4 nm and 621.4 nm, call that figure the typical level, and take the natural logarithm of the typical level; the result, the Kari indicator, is 2.35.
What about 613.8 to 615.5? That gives 2.37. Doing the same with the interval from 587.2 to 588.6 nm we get 2.41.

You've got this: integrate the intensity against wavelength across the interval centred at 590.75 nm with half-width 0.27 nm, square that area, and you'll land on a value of 36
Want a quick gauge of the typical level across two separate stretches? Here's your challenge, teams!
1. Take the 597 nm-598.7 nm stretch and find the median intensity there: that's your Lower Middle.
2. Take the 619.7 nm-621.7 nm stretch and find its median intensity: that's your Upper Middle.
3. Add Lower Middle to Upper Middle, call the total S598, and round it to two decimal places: 21.40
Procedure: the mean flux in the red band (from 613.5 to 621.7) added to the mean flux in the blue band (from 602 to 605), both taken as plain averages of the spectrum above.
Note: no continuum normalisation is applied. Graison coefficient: 21.5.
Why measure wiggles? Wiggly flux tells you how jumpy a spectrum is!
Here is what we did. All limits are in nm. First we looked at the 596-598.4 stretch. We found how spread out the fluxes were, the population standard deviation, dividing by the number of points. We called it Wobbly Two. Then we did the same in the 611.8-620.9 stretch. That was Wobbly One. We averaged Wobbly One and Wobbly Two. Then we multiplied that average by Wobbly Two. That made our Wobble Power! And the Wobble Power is 0.021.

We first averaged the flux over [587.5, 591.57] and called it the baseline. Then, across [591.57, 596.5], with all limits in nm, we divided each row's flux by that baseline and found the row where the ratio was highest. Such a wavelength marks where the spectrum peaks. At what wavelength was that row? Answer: 595.531 nm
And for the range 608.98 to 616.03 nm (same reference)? 609.122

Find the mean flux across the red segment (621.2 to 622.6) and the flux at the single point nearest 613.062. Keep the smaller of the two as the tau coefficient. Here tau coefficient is 10.4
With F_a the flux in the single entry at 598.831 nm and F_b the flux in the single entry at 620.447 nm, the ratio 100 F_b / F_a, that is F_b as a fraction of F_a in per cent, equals 95.5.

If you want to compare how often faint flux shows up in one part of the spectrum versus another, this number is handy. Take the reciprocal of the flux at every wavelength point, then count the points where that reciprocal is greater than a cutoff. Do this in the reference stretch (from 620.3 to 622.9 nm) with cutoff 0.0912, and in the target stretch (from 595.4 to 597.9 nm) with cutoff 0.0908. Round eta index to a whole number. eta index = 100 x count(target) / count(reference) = 33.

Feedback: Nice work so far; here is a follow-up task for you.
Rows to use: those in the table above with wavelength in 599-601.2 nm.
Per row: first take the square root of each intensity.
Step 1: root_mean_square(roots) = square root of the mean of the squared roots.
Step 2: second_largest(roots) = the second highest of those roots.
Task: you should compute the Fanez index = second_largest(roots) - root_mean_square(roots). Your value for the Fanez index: 0.010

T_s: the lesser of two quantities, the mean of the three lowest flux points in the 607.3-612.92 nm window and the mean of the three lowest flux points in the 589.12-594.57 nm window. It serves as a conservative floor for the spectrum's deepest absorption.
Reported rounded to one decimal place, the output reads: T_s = 10.6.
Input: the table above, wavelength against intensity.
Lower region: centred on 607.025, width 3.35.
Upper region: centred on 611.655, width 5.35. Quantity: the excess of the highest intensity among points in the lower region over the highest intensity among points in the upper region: -0.13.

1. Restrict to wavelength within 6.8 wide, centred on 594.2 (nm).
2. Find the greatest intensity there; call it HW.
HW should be 11.35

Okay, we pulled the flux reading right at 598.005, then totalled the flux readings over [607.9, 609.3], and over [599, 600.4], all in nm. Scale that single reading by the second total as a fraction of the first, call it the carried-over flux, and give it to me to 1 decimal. 11.1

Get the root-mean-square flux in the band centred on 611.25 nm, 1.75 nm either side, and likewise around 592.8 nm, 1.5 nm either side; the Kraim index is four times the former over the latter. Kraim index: 3.87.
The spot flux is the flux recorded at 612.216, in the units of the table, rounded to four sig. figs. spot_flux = 10.64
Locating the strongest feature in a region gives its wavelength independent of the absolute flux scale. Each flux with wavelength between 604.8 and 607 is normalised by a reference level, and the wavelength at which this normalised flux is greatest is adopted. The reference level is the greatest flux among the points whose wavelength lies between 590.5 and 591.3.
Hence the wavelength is 604.929 nm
